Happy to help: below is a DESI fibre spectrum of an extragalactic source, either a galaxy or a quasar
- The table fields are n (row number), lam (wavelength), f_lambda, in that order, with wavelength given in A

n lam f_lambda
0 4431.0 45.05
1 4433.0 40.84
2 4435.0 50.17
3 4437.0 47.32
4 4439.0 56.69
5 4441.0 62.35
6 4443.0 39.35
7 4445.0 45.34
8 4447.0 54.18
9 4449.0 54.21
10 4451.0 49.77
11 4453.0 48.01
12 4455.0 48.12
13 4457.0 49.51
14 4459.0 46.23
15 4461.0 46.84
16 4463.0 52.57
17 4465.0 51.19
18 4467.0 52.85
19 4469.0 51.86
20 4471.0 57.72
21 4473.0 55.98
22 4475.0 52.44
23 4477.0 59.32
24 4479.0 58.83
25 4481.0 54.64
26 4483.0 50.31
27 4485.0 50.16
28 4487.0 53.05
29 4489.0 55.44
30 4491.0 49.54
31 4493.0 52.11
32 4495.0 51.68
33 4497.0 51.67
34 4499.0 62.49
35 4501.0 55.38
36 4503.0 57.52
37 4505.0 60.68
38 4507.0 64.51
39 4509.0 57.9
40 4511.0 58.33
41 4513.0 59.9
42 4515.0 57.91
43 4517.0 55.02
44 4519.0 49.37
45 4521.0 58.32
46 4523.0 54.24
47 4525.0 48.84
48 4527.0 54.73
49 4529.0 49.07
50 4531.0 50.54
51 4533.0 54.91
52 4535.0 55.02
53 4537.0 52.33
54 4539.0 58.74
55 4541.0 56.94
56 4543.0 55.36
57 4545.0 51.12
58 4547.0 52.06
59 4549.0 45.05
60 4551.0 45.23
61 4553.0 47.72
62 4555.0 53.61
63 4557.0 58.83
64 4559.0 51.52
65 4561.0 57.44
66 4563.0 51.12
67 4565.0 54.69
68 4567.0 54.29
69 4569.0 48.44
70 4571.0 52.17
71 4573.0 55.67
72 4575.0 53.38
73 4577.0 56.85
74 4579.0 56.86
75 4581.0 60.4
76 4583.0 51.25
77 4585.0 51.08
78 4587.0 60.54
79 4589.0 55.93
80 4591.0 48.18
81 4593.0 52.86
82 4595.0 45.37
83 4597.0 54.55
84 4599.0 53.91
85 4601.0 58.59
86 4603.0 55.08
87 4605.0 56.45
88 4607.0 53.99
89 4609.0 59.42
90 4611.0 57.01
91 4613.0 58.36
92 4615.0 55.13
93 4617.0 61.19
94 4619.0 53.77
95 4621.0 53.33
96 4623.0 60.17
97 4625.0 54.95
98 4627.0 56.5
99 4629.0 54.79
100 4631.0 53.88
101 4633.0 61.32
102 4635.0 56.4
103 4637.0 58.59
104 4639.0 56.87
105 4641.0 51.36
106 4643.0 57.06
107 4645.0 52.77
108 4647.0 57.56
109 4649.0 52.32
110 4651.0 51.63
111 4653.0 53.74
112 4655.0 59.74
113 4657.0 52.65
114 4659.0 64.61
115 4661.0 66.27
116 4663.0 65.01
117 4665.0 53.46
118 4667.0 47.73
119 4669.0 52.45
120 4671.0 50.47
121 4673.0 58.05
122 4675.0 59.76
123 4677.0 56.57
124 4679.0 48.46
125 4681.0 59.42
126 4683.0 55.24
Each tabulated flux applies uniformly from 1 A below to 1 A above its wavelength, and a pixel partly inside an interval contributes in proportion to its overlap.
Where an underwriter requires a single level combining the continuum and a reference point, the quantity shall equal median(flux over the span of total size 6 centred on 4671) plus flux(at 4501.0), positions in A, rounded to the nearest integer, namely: 108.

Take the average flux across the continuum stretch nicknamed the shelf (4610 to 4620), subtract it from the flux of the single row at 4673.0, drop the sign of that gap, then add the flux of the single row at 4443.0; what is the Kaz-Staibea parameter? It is 40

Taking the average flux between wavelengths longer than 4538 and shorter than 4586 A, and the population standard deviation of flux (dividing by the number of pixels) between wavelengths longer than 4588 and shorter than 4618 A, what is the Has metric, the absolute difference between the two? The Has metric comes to 49.4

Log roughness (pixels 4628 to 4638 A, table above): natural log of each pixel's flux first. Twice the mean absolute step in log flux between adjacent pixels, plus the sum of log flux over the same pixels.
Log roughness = 20.3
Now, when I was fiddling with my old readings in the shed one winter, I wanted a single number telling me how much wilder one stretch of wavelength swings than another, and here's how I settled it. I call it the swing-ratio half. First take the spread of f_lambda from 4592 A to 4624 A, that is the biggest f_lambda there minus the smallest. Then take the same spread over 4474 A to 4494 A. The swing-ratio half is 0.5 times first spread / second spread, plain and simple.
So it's 0.81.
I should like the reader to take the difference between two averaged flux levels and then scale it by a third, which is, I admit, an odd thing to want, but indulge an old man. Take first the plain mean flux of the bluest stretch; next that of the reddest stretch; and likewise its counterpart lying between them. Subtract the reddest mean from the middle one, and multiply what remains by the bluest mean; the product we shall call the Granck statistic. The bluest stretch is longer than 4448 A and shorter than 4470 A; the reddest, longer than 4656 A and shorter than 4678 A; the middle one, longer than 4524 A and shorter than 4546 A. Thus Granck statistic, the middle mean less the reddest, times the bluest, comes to -180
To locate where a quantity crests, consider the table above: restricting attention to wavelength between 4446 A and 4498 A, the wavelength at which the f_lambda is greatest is 4477.0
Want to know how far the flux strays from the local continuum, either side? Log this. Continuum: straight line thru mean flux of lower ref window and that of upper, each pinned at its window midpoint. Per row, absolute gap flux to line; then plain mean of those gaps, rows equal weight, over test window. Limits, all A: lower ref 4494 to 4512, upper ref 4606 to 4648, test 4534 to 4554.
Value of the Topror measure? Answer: 5.6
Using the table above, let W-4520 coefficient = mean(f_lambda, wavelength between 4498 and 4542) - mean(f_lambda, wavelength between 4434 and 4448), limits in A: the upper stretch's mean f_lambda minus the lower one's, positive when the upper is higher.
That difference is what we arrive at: 5.3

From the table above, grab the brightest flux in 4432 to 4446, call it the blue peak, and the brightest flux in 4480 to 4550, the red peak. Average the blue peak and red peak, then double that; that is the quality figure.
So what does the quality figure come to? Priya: 127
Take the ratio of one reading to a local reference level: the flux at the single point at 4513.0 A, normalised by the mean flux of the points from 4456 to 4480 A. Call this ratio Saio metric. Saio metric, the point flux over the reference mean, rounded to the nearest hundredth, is 1.13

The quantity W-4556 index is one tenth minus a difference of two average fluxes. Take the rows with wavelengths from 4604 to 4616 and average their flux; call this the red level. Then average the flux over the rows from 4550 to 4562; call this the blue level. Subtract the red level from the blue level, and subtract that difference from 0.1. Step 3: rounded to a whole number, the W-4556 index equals 4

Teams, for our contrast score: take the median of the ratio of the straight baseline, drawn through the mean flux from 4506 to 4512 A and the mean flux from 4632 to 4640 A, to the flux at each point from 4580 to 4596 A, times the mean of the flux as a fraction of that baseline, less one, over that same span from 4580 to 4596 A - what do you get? -0.11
